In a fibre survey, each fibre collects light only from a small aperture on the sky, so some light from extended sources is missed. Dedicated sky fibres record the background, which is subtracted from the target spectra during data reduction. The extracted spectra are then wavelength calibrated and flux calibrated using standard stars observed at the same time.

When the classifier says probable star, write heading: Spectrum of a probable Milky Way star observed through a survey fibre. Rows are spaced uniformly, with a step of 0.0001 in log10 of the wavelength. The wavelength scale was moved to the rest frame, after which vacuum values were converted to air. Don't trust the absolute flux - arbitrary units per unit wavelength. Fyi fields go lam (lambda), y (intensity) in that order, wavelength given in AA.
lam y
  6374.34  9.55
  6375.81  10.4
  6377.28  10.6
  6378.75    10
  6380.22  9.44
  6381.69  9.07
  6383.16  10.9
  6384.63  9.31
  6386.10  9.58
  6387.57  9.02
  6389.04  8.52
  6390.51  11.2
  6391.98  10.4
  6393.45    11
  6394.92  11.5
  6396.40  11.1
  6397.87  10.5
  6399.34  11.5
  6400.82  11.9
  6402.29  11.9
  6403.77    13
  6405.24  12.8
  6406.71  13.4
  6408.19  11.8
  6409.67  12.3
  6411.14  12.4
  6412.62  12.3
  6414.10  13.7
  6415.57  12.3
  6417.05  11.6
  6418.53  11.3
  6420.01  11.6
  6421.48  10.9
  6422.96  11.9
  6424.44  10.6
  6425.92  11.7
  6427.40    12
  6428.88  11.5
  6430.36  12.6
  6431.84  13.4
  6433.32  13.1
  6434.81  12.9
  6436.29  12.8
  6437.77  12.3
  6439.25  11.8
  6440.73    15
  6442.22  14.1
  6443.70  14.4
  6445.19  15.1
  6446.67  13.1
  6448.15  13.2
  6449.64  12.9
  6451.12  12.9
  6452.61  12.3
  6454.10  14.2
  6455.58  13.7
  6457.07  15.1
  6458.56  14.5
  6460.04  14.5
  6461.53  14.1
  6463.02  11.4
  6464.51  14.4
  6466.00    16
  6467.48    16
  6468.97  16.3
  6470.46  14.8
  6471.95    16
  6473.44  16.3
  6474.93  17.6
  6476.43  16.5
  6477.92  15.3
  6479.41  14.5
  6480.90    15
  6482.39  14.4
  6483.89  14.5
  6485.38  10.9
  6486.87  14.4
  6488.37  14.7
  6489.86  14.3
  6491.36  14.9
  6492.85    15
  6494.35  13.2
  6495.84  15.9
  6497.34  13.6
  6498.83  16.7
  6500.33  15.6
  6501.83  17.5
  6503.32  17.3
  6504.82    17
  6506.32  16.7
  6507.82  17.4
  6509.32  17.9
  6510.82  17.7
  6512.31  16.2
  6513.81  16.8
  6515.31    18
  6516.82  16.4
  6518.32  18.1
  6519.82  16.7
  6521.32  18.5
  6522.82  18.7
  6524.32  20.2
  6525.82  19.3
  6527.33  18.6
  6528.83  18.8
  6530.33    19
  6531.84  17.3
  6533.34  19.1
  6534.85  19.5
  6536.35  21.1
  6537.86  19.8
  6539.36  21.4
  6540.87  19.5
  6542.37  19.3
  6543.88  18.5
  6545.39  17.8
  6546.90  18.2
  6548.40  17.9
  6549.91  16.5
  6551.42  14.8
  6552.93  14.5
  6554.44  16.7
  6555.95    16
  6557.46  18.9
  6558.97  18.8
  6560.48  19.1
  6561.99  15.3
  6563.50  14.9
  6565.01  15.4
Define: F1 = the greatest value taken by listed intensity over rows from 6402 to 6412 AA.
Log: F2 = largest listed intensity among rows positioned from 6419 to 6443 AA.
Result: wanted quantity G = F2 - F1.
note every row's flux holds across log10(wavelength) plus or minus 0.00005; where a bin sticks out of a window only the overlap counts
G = 1.6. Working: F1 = 13.4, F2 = 15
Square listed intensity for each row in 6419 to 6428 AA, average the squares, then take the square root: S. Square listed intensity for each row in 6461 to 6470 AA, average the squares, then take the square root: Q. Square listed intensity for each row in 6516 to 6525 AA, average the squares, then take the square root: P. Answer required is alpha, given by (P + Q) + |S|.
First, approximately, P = 18.1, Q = 14.8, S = 11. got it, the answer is 44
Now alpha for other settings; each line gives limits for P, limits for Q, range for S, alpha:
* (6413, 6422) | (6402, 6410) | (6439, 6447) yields 38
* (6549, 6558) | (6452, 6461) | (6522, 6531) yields 49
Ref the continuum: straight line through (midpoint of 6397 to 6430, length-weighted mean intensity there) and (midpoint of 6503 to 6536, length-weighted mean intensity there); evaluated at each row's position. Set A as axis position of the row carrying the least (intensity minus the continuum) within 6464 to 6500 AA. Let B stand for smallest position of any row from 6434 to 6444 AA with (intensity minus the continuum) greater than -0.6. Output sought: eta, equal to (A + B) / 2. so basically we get 6460.1 AA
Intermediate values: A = 6485.38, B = 6434.81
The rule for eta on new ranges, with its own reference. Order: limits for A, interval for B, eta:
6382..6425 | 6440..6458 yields 6414.9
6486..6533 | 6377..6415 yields 6435.8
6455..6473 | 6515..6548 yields 6489.2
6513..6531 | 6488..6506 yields 6507.8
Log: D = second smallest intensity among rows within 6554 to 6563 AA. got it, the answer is 16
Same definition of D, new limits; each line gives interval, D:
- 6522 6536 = 18.6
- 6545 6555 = 14.8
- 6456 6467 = 14.1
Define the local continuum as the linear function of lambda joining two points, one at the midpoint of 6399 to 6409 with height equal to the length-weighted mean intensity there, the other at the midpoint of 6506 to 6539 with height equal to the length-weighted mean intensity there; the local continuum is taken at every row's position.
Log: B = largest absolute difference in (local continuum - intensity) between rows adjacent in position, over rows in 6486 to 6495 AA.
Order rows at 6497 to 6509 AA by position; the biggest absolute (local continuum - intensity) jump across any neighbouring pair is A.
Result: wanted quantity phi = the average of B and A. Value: 2.5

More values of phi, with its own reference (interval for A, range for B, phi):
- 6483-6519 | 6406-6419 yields 2.7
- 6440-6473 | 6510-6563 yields 3.4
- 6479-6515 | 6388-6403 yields 3.1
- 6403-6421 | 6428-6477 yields 2.4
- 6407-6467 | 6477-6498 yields 3.4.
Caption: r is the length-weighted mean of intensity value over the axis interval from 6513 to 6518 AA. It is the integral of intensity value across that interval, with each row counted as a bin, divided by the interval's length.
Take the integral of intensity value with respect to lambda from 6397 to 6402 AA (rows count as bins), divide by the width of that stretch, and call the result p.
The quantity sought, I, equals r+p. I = 28.5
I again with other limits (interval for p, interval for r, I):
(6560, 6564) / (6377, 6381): 26.3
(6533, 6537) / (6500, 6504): 36.9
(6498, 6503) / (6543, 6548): 34.8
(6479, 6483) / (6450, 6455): 27.8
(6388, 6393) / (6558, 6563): 27.7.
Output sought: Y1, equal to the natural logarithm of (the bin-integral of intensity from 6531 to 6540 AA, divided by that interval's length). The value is 2.98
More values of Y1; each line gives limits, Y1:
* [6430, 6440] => 2.54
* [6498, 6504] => 2.82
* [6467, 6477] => 2.79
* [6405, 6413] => 2.52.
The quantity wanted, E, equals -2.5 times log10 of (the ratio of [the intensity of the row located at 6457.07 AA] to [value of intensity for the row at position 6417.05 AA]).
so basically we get -0.3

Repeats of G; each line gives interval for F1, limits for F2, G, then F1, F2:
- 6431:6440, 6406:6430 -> 0.3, 13.4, 13.7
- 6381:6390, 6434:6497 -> 6.7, 10.9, 17.6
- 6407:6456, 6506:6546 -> 6.3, 15.1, 21.4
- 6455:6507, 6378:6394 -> -6.4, 17.6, 11.2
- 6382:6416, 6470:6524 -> 5.0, 13.7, 18.7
